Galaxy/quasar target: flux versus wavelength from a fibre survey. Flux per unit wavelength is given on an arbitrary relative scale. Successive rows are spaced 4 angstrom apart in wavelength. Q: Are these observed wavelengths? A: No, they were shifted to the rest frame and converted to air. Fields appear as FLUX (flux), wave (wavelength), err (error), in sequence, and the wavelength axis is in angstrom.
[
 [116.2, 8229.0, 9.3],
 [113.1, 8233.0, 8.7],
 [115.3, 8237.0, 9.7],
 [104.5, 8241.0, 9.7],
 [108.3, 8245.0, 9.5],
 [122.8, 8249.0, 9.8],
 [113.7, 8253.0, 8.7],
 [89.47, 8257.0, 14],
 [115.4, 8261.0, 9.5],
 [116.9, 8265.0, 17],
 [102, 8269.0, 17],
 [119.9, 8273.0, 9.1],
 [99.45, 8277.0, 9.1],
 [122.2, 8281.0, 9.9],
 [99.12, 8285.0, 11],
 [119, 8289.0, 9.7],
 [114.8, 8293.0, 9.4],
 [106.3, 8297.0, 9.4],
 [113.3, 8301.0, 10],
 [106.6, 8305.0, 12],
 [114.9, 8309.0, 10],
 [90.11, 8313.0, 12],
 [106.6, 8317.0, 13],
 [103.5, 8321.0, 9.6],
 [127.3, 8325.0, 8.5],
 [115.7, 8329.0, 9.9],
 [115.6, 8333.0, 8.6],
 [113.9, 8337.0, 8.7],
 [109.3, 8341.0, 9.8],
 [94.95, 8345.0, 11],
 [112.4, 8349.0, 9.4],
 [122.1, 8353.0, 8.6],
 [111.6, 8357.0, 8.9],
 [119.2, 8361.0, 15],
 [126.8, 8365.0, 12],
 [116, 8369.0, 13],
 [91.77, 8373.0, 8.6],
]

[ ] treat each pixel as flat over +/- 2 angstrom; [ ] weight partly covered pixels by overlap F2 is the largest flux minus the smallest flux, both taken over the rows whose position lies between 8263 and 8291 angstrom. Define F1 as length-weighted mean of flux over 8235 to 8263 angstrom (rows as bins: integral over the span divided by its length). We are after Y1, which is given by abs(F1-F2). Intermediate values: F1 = 110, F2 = 23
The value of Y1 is 87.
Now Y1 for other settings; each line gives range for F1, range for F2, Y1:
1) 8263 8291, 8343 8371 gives 79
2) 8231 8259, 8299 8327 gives 72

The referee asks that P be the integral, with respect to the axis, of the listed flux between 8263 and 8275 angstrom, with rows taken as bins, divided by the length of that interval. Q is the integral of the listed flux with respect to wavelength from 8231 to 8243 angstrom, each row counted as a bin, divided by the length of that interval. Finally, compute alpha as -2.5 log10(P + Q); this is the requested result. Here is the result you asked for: -5.88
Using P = 113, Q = 111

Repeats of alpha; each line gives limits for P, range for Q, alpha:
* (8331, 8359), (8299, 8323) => -5.84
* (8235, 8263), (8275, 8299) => -5.86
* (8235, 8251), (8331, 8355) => -5.88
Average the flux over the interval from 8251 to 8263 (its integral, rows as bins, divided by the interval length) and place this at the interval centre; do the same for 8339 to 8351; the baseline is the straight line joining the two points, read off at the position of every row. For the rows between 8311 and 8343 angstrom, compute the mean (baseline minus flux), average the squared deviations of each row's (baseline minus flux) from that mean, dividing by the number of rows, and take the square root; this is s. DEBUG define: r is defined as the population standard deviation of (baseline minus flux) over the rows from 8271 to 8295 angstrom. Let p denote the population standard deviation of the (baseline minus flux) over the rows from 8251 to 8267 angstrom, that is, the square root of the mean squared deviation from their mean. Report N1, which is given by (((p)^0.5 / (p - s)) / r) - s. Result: -9.9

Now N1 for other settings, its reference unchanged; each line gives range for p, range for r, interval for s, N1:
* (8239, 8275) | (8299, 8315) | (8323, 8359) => -8.2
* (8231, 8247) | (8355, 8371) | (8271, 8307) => -8.3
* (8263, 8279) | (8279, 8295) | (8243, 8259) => -12.3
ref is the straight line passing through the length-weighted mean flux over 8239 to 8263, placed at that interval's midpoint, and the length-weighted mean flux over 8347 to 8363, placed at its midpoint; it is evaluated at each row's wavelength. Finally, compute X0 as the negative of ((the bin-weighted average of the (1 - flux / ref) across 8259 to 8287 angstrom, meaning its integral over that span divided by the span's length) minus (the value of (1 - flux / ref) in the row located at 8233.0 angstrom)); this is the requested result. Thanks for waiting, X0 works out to -0.05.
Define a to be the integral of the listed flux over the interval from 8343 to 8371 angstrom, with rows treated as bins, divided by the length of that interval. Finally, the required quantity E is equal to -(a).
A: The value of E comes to -115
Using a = 115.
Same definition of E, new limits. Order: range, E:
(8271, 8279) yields -110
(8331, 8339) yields -115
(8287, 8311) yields -112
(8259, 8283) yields -113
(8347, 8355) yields -117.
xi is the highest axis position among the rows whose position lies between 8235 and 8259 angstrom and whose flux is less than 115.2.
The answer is 8257.0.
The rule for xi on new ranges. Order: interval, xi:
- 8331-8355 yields 8349.0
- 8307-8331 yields 8321.0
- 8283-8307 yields 8305.0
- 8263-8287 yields 8285.0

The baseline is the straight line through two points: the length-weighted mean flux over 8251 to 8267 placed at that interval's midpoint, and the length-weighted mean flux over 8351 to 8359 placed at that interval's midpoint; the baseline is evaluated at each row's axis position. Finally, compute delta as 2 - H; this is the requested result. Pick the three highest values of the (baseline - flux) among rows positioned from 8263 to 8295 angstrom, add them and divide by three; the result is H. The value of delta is -8.2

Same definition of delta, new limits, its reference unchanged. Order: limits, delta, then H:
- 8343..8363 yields -8.1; 10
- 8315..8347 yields -10.9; 13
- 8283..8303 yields -3.6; 6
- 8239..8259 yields -5.2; 7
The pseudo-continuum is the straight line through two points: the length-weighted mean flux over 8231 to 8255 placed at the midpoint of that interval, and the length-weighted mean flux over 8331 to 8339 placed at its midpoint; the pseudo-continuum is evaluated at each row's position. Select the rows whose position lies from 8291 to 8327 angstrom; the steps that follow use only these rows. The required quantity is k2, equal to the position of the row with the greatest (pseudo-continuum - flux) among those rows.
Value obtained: 8313.0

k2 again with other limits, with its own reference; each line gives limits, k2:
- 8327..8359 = 8345.0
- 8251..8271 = 8257.0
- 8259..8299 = 8285.0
